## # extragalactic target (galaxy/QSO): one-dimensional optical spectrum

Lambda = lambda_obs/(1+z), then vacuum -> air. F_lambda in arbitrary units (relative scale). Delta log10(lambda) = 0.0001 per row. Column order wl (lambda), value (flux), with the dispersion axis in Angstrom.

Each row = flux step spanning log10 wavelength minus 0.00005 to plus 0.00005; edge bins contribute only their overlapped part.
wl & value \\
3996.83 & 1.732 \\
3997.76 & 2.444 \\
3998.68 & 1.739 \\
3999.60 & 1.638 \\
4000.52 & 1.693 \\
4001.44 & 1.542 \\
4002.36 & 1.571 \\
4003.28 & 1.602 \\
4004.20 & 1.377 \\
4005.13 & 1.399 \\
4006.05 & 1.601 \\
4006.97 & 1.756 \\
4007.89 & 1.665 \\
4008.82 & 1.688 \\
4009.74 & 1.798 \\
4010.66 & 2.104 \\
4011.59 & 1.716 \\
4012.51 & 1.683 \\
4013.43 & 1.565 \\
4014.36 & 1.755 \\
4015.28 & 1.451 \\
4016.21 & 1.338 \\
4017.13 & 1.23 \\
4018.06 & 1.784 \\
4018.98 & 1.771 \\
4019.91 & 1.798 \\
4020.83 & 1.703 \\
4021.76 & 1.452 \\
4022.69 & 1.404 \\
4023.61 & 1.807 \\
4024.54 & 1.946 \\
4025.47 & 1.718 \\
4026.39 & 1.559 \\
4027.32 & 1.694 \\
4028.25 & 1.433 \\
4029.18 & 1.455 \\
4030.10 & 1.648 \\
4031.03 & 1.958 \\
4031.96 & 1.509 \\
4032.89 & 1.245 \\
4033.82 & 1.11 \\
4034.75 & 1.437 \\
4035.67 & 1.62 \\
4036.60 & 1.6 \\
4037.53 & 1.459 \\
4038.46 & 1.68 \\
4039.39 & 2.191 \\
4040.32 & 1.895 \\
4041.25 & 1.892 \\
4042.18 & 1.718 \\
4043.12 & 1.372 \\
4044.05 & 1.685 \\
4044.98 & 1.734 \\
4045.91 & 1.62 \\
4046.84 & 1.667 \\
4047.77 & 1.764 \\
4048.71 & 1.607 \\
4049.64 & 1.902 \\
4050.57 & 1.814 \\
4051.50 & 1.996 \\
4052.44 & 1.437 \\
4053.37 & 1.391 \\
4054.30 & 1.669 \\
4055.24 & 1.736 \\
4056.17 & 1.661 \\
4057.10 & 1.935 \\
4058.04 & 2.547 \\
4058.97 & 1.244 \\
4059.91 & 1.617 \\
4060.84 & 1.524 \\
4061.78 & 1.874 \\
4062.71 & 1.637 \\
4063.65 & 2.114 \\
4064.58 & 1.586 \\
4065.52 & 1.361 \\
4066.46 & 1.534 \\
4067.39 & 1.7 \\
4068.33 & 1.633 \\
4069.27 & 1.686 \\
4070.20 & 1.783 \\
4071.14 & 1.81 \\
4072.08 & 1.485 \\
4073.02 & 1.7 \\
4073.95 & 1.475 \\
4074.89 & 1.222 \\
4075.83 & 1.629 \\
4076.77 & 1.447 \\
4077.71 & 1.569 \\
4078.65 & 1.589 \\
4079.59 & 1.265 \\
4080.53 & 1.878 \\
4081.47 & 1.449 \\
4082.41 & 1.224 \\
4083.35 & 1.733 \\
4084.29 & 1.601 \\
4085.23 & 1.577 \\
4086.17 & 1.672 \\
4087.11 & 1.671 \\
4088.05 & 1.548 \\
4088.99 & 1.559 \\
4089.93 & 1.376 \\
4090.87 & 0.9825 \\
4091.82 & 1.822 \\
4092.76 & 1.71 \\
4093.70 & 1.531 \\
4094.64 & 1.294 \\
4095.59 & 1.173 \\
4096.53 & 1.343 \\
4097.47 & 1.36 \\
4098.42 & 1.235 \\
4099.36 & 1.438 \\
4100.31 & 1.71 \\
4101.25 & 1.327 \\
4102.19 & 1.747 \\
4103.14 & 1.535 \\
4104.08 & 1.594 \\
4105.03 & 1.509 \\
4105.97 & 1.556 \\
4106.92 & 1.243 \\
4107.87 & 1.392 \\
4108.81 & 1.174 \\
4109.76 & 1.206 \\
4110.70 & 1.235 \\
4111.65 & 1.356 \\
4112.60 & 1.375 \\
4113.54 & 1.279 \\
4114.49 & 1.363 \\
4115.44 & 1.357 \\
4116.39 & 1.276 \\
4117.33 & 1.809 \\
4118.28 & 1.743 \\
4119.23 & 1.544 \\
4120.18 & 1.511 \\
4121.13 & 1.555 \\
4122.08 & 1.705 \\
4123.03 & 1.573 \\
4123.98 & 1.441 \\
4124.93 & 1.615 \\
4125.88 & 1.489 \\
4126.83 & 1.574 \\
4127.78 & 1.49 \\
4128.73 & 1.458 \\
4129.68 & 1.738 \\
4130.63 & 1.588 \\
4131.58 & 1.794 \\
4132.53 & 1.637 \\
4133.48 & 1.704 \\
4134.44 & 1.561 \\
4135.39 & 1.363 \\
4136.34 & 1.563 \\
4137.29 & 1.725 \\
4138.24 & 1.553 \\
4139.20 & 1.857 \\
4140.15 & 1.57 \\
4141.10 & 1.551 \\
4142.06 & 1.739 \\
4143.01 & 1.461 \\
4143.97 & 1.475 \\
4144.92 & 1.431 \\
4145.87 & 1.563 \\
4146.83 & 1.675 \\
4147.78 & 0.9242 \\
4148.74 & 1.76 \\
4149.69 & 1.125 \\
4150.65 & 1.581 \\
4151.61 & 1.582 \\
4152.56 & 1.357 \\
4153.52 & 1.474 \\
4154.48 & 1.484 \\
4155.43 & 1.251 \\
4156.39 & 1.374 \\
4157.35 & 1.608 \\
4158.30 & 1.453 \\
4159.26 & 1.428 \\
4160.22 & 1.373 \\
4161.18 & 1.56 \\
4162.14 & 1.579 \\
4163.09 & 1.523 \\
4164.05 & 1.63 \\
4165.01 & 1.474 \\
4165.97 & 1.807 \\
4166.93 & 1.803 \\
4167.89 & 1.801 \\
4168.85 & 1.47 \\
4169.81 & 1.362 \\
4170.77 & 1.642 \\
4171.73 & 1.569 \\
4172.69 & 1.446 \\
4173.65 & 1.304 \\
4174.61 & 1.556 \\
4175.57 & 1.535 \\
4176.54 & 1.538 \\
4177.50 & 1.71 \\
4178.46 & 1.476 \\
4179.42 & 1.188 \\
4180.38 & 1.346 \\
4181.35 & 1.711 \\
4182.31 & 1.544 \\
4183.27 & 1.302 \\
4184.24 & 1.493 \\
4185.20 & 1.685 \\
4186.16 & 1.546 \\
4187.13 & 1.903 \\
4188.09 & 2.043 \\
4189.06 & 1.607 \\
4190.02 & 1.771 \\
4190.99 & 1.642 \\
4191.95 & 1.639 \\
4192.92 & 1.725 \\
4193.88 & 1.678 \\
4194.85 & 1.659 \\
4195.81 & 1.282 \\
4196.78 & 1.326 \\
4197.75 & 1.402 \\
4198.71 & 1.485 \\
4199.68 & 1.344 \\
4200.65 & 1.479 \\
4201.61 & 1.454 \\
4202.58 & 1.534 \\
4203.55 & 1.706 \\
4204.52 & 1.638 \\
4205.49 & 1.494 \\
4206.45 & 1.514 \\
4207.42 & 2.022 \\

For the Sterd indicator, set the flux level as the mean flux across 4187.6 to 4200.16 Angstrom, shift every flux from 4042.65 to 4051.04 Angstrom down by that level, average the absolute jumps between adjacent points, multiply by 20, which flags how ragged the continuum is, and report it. 2.9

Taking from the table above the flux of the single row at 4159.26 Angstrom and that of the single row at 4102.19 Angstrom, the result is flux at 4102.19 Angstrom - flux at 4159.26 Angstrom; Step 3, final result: 0.32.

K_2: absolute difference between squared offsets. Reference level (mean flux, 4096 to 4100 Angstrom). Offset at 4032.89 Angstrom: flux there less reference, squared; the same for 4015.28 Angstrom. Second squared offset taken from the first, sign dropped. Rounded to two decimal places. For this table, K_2 0.00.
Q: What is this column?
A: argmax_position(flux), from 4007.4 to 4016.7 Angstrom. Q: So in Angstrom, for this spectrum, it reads 4010.66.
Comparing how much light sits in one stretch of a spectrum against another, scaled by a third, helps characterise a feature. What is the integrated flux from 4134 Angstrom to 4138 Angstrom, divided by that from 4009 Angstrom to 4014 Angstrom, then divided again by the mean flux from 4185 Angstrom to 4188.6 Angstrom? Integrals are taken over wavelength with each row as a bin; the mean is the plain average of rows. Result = 0.4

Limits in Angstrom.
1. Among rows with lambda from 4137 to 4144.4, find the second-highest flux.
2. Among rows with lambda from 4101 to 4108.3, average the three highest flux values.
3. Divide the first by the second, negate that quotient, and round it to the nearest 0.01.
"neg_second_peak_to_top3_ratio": -1.07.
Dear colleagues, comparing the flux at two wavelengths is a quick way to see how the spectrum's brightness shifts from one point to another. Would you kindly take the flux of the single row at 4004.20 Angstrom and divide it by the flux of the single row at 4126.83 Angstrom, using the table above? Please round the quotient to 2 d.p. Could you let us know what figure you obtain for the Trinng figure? 0.87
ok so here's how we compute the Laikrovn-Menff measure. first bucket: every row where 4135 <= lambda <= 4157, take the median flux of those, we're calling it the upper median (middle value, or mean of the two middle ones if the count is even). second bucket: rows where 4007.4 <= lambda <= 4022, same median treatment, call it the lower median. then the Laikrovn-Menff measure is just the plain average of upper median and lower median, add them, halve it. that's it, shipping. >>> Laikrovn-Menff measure 1.62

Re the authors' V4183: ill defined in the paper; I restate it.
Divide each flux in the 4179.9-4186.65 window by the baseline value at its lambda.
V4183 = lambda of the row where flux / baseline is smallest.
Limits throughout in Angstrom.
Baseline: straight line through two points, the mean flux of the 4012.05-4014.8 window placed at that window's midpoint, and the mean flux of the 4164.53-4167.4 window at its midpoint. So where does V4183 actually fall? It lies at 4183.27 Angstrom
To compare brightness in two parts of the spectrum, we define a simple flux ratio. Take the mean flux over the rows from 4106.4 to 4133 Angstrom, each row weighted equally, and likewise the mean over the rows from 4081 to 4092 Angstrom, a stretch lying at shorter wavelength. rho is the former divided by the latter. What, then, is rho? 0.98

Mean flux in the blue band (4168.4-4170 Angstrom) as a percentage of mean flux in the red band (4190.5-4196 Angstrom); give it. 88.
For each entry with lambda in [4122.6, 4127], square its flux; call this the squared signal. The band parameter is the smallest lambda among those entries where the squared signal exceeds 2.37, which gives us 4123.03 Angstrom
